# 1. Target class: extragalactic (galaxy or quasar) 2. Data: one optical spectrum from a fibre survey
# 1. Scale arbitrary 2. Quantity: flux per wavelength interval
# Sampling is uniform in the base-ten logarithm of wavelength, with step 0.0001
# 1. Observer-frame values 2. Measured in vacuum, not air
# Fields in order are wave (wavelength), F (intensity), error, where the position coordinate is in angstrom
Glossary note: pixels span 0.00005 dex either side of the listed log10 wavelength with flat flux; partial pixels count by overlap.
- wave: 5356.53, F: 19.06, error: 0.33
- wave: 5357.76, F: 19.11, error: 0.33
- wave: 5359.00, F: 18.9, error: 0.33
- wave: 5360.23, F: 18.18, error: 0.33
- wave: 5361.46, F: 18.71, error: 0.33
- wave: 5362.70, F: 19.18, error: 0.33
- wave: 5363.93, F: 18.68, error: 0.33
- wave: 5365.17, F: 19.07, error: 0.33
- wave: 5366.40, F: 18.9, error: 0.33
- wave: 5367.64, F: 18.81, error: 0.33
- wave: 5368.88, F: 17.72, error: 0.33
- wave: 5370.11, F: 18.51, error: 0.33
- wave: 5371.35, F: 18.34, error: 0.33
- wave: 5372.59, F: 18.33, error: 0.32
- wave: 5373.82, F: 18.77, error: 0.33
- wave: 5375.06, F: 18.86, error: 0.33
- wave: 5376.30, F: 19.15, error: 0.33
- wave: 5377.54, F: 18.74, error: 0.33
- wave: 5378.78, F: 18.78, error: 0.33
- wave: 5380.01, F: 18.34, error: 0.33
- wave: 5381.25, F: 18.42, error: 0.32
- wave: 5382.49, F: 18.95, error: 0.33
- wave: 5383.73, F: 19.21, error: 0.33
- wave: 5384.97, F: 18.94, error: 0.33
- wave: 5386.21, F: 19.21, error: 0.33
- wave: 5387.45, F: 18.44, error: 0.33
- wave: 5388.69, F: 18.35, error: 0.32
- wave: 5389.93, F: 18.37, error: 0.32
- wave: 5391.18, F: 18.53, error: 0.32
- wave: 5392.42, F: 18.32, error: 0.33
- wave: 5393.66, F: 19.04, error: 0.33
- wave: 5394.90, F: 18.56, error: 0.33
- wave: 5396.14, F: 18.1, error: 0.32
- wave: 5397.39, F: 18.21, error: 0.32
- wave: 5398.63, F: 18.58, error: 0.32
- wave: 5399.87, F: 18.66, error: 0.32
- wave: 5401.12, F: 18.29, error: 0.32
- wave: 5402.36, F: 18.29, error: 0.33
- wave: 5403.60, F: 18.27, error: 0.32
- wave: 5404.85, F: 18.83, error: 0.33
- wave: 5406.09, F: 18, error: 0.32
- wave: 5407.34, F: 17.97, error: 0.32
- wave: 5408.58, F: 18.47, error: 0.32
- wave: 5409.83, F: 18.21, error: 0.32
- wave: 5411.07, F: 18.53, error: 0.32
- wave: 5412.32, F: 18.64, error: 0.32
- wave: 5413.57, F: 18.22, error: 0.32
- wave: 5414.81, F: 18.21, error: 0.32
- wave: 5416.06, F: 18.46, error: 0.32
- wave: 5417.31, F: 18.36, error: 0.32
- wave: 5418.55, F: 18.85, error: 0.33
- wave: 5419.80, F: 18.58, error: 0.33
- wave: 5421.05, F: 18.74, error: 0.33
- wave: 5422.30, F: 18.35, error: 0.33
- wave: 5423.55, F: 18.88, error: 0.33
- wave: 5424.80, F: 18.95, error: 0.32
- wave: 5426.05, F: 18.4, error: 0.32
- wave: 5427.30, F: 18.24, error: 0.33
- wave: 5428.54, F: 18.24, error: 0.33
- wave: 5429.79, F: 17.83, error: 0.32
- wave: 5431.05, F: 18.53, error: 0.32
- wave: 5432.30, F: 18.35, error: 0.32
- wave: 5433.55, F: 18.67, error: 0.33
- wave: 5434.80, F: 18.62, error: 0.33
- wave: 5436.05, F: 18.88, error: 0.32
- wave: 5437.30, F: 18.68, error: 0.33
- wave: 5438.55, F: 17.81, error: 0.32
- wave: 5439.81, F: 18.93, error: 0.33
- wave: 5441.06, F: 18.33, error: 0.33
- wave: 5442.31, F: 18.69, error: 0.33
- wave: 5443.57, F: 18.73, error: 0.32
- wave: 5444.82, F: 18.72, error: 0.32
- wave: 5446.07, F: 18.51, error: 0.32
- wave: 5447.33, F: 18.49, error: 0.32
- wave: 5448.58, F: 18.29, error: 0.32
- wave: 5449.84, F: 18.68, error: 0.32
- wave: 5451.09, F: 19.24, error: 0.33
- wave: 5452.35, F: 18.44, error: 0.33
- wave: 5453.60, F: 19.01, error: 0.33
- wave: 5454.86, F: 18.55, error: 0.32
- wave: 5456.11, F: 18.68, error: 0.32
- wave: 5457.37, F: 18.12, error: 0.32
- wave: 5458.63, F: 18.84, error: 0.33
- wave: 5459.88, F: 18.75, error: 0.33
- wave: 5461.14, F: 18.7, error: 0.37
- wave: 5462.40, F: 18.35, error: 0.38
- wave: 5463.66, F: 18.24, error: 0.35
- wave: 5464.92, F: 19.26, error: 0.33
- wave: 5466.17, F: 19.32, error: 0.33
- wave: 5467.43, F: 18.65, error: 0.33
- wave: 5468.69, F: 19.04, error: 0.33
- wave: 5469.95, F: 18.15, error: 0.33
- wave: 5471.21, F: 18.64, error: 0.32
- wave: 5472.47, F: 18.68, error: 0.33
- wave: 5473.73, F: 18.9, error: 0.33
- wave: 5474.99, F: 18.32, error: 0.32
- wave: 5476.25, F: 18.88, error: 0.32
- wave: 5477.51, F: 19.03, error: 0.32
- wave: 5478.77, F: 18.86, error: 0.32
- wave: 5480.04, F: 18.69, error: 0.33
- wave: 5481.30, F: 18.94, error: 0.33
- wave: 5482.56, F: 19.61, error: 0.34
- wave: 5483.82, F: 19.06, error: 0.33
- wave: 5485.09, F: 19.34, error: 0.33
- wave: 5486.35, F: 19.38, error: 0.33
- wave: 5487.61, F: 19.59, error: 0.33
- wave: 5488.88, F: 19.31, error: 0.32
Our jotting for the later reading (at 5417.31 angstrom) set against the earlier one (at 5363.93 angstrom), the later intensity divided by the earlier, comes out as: 0.98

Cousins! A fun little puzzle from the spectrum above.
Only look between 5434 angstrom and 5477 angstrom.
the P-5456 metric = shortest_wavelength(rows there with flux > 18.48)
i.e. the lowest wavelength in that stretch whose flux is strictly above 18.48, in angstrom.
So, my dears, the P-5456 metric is 5434.80 angstrom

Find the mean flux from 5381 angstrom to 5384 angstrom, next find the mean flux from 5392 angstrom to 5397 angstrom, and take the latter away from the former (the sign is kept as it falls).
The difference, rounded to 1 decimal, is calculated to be 0.4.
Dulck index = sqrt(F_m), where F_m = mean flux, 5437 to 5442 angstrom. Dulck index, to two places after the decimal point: 4.29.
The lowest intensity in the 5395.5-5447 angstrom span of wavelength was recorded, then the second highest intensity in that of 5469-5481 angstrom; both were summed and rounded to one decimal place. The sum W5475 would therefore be 36.7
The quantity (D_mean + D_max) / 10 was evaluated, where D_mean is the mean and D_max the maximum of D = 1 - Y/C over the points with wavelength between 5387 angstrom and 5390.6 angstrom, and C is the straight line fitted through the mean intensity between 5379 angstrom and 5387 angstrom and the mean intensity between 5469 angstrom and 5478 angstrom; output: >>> 0.005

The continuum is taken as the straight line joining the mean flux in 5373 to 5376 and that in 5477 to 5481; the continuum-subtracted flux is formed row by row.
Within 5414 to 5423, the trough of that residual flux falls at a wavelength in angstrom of 5414.81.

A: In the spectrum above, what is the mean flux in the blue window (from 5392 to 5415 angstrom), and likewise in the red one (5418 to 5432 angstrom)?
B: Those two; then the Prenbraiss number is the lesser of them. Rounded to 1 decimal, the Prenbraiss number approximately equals 18.4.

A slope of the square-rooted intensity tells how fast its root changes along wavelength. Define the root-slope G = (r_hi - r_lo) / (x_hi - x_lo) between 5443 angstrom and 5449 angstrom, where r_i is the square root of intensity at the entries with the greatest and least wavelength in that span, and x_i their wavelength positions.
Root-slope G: -0.010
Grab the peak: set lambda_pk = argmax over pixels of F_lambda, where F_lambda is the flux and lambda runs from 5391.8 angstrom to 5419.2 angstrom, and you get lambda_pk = 5393.66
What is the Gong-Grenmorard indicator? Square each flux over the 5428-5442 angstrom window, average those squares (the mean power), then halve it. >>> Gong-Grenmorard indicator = 170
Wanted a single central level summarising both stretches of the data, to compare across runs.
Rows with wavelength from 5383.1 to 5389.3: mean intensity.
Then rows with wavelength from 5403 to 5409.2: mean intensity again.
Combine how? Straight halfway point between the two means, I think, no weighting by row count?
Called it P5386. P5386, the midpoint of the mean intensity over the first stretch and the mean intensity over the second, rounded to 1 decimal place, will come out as 18.6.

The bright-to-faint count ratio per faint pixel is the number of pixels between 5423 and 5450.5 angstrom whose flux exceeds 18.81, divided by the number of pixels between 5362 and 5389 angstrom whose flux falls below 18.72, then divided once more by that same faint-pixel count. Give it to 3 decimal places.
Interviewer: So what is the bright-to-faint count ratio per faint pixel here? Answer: 0.049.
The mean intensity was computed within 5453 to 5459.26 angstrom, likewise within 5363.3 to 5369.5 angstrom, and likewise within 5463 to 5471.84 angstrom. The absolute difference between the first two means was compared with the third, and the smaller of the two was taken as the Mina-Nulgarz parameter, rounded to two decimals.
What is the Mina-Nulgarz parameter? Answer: 0.00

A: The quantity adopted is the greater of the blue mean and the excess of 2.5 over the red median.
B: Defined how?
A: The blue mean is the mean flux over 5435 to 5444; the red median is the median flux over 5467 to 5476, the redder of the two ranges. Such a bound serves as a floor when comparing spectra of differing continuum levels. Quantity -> 18.6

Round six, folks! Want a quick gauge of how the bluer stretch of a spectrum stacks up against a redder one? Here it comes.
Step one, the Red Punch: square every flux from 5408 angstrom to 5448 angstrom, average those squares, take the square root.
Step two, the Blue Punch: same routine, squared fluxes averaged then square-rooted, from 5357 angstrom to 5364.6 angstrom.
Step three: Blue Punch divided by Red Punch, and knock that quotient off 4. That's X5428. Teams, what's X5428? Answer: 2.98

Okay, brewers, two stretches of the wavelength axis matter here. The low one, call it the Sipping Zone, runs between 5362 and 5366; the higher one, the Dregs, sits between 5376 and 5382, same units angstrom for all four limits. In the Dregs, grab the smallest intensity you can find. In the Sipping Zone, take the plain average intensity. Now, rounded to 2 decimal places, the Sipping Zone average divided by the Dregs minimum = 1.03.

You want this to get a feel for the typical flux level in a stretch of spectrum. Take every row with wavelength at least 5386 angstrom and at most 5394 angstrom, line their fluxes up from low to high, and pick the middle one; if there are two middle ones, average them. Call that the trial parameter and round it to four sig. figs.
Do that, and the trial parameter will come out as 18.44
